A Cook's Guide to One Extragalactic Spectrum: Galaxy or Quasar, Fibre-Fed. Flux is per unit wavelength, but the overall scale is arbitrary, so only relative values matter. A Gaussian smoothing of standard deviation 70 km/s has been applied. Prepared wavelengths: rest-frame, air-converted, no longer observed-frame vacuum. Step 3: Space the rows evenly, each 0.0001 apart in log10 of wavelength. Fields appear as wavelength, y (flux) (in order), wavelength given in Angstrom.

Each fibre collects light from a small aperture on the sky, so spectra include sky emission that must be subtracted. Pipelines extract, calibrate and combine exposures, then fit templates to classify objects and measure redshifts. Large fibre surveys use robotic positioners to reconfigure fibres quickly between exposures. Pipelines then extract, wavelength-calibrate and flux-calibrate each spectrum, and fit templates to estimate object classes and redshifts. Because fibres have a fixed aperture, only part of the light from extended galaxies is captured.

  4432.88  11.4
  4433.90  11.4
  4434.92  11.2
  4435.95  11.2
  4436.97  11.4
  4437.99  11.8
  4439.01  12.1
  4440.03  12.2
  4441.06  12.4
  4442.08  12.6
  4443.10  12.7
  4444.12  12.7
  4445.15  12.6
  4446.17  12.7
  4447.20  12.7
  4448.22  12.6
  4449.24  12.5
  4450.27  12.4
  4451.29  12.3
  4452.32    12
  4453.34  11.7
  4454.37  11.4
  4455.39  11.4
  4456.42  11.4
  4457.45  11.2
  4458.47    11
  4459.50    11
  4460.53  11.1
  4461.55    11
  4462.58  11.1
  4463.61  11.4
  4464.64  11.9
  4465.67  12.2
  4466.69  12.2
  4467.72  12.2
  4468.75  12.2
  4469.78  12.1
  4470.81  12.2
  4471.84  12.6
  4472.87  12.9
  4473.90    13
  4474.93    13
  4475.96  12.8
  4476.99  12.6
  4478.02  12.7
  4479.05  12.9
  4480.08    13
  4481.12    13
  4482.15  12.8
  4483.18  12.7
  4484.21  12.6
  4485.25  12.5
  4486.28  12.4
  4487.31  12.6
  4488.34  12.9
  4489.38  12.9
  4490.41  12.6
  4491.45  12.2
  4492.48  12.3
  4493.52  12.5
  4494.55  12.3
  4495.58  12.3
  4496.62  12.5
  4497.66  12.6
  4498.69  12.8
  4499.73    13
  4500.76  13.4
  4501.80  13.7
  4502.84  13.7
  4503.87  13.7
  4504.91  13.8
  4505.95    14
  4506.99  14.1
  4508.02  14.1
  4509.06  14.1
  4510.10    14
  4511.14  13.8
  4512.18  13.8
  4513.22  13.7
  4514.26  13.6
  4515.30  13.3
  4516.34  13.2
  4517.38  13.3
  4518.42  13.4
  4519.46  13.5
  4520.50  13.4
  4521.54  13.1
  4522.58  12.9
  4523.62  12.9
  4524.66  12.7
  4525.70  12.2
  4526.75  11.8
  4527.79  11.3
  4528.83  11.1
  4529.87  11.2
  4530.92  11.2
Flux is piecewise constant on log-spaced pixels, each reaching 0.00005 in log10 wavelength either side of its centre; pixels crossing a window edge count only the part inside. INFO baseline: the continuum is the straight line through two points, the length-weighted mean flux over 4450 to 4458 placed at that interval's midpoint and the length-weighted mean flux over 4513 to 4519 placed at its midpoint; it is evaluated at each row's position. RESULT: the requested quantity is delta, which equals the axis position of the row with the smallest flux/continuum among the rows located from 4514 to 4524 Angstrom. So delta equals 4523.62 Angstrom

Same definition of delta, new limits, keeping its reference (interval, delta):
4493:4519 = 4495.58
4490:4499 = 4495.58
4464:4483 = 4464.64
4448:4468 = 4461.55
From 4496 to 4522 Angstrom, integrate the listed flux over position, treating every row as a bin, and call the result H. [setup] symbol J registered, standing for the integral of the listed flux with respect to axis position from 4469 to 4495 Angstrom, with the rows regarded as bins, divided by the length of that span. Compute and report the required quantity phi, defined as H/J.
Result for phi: 27.8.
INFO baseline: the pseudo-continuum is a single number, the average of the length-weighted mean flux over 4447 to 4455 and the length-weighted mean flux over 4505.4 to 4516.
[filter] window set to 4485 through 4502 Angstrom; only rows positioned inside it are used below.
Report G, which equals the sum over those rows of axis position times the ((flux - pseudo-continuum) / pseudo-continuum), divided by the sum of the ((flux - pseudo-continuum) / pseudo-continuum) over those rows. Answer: 4490.4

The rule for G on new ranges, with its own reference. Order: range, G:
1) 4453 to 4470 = 4460.5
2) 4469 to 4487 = 4477.4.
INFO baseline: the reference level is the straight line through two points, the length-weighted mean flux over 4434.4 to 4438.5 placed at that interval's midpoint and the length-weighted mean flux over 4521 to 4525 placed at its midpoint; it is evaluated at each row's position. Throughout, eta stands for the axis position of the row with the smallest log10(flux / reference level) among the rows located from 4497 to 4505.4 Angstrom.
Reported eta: 4497.66 Angstrom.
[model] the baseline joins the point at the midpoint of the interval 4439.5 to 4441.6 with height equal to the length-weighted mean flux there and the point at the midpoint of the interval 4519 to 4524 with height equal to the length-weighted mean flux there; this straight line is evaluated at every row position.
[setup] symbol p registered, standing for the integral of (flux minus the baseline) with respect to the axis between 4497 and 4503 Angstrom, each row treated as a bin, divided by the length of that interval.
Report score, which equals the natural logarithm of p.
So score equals -1.54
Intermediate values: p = 0.21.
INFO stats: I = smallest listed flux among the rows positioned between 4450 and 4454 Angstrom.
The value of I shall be 11.7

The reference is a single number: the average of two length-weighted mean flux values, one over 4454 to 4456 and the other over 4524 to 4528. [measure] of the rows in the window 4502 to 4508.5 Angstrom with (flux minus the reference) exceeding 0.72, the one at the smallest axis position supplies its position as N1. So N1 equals 4502.84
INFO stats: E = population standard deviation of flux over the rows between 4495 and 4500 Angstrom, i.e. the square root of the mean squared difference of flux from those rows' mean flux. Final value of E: 0.24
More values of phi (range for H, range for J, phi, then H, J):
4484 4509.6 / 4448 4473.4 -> 28.2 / 334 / 11.8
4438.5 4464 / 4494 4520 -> 22.7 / 304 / 13.4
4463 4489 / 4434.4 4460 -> 27.2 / 326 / 12.0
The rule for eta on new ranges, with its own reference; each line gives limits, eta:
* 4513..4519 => 4516.34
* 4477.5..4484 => 4483.18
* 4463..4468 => 4463.61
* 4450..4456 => 4455.39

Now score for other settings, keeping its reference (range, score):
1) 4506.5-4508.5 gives 0.08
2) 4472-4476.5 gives -1.42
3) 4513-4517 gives -1.13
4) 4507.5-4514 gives -0.17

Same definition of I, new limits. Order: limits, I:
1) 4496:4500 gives 12.5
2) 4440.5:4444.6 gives 12.4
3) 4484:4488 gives 12.4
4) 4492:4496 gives 12.3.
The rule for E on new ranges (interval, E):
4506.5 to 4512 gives 0.12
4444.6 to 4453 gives 0.22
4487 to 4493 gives 0.27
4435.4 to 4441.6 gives 0.43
